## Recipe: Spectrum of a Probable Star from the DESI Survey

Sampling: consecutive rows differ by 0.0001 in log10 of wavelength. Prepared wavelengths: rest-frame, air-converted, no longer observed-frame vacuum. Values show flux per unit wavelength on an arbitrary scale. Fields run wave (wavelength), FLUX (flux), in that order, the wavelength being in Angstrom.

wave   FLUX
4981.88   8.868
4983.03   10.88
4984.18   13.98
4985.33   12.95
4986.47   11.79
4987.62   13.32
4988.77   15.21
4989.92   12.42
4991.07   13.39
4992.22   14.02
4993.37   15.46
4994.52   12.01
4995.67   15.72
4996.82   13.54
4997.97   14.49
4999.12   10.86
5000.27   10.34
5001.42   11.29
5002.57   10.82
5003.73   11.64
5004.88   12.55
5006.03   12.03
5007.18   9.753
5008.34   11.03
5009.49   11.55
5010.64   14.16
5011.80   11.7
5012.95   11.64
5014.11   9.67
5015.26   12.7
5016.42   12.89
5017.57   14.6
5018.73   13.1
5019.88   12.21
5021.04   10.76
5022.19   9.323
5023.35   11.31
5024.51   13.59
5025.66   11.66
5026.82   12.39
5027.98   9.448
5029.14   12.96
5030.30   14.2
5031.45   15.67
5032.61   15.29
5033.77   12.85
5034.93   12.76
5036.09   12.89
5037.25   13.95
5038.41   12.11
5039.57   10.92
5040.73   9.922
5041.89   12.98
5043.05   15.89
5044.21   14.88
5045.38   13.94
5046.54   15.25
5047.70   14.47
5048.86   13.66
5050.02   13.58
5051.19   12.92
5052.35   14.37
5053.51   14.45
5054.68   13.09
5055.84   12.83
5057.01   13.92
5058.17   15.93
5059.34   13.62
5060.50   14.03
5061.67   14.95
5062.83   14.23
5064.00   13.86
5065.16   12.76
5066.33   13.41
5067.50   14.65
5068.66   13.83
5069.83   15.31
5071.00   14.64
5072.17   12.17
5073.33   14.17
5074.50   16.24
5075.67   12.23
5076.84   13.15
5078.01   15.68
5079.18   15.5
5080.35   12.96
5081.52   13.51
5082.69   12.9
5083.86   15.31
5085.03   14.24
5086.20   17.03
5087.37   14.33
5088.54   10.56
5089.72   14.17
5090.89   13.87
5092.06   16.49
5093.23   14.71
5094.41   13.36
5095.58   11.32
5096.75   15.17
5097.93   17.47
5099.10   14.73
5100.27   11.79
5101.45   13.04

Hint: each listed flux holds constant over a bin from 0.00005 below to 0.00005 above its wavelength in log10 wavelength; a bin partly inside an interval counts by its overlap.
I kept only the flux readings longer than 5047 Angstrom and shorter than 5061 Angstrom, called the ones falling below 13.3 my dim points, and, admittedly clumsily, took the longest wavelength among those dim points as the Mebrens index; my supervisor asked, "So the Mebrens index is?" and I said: 5055.84 Angstrom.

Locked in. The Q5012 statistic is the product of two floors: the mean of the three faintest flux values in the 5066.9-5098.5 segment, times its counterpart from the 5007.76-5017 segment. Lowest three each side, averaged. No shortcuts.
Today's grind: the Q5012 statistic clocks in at 122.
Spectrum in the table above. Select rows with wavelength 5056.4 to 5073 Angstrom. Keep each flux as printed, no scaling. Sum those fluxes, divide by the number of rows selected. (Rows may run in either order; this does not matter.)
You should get 14.09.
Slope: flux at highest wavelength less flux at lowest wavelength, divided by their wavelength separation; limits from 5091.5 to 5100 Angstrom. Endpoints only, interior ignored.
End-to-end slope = -0.25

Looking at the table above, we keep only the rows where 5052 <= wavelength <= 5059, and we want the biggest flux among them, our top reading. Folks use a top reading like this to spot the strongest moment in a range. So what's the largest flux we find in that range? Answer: 15.93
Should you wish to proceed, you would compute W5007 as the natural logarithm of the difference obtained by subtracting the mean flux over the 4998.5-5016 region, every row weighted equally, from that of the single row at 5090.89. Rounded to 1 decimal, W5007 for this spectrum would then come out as 0.9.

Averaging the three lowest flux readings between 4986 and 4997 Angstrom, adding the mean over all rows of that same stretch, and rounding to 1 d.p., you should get 25.8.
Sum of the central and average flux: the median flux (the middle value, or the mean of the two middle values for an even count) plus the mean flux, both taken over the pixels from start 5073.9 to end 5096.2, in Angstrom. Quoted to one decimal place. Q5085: 28.3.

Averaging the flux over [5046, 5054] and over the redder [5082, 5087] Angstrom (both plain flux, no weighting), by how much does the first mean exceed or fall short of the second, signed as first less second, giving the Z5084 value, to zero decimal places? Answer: -1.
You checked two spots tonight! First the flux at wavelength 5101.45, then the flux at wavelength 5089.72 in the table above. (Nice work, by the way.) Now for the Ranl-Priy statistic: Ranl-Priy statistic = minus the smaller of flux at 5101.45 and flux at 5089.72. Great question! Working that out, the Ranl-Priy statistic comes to -13.0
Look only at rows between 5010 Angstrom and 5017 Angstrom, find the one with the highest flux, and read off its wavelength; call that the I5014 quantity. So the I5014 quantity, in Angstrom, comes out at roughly 5010.64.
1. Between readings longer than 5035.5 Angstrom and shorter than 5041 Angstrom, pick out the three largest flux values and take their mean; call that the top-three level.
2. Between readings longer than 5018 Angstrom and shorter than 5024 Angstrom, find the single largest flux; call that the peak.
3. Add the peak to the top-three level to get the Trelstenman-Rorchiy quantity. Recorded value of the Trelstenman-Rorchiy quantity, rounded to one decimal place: 26.1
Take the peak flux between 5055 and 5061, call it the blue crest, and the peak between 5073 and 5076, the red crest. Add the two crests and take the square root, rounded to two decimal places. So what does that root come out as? 5.67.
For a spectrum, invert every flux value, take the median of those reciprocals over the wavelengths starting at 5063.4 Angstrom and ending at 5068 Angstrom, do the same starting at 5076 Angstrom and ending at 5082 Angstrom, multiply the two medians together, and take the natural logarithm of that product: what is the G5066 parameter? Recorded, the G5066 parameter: -5.22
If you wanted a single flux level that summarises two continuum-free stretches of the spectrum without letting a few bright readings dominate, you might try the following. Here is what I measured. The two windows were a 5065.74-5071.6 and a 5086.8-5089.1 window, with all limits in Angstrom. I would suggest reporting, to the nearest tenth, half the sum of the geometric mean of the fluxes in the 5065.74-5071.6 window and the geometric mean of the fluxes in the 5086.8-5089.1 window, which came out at 13.3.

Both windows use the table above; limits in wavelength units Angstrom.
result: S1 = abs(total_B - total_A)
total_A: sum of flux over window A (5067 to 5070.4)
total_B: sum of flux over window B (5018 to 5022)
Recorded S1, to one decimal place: 7.7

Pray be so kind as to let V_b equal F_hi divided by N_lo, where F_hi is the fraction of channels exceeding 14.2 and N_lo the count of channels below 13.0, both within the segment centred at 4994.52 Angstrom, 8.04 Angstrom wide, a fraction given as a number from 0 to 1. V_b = 0.43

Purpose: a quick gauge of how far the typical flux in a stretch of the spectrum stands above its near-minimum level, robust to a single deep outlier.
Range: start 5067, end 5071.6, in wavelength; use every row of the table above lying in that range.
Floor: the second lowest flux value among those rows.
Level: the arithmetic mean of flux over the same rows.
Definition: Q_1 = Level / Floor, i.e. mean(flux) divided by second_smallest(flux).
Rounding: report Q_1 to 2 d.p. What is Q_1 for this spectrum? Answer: 1.00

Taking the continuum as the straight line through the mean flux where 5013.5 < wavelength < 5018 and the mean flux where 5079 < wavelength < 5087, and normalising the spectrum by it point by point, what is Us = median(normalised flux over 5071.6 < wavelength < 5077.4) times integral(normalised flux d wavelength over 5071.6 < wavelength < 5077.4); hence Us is 5.1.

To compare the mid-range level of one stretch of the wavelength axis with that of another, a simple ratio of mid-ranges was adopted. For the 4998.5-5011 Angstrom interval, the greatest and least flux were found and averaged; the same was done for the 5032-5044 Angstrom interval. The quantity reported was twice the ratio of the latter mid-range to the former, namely 2.16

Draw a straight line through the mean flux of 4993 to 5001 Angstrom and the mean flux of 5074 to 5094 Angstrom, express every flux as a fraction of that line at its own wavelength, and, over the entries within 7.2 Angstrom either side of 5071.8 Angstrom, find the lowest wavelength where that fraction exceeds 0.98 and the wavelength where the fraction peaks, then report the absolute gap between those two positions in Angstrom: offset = 7.0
